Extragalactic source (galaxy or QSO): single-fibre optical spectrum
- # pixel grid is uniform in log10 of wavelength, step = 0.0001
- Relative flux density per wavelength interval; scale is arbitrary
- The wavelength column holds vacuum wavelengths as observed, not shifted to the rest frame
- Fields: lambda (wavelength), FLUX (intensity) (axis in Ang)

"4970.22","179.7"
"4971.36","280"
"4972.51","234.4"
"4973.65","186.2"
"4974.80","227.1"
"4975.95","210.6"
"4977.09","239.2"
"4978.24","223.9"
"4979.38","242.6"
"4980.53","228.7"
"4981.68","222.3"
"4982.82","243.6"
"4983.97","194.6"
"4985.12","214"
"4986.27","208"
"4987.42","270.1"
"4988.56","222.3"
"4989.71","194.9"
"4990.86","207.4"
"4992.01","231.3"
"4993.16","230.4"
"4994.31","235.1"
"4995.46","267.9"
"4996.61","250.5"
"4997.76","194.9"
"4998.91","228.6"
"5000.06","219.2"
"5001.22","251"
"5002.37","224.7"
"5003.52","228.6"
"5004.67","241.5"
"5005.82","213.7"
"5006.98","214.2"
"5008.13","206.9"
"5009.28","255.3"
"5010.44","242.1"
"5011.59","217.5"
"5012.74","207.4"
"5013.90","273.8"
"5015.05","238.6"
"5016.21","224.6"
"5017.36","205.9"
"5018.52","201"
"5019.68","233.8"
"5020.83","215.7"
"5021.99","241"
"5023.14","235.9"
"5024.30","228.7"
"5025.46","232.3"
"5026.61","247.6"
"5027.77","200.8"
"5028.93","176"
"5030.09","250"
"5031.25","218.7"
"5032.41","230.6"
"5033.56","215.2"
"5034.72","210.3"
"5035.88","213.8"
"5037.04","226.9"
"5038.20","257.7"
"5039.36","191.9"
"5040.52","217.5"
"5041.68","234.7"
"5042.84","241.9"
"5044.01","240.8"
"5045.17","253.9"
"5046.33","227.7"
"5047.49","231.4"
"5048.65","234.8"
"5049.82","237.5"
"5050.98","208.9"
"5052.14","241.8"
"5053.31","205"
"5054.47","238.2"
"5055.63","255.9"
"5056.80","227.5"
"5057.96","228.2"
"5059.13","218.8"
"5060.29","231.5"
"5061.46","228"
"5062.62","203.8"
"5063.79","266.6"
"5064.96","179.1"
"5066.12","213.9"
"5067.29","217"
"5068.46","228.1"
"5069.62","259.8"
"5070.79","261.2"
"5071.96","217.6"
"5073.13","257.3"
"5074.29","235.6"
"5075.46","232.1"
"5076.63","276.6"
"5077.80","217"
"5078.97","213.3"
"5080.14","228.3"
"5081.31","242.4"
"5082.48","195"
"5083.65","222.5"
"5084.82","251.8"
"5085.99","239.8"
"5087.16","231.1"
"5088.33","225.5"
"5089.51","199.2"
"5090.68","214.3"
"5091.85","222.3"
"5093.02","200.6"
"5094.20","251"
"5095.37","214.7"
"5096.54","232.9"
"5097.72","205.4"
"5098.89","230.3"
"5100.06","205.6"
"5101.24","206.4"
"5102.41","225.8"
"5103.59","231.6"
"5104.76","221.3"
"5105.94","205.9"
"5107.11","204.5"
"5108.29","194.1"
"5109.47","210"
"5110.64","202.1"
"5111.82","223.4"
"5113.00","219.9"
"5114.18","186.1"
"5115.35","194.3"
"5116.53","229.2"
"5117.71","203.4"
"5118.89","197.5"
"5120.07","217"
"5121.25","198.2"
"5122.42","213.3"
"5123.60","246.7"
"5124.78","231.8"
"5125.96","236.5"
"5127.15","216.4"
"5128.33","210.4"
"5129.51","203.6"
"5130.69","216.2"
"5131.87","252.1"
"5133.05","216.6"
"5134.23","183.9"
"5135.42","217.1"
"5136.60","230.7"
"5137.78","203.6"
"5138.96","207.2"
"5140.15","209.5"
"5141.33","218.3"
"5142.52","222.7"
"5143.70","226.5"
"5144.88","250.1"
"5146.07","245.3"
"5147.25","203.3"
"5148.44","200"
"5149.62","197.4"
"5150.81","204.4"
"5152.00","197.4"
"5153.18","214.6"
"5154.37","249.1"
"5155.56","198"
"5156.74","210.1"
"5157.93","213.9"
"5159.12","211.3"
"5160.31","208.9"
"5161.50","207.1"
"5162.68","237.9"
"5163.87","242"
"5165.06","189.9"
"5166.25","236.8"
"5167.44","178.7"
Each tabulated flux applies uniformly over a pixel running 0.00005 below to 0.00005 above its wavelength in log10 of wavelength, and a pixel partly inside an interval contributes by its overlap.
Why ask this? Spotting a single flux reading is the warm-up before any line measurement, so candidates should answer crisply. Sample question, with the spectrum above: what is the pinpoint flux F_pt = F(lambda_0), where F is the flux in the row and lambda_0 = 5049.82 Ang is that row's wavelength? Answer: 237.5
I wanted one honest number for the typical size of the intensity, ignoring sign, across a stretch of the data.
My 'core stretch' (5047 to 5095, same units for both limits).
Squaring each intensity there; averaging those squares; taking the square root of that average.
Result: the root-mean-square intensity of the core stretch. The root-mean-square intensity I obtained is 230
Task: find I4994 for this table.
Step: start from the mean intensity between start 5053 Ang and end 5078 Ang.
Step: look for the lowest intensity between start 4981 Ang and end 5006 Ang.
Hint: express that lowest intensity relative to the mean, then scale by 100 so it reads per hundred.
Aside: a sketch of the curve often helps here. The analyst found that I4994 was 84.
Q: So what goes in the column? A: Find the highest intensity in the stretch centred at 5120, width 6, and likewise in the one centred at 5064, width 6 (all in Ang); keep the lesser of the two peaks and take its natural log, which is 5.38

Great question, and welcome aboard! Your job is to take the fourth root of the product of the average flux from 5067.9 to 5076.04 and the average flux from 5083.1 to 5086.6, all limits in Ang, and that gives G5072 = 15.5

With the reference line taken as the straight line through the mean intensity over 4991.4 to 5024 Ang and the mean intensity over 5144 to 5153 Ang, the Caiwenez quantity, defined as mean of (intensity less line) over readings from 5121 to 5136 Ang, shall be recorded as 2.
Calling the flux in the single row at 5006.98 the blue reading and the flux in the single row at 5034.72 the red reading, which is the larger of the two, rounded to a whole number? 214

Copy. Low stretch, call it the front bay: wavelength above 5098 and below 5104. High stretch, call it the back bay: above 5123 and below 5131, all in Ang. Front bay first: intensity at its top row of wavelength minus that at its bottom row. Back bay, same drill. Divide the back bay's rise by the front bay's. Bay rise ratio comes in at -23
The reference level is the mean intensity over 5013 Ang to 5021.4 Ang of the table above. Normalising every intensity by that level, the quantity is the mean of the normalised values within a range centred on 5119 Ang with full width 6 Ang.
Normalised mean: 0.92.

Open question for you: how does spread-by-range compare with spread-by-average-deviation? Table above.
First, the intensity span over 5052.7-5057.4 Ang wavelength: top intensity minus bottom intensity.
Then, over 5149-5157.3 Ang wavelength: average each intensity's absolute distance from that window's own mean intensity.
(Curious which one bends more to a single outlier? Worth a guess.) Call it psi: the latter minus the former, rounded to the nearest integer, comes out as -38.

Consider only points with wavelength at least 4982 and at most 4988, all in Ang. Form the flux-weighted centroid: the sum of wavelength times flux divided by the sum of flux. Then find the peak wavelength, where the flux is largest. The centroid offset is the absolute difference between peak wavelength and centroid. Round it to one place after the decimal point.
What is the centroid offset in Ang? 2.2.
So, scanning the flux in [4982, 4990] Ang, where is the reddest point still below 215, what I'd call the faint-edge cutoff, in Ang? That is 4989.71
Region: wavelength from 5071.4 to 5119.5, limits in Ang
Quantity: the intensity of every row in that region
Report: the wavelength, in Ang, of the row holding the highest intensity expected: 5076.63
